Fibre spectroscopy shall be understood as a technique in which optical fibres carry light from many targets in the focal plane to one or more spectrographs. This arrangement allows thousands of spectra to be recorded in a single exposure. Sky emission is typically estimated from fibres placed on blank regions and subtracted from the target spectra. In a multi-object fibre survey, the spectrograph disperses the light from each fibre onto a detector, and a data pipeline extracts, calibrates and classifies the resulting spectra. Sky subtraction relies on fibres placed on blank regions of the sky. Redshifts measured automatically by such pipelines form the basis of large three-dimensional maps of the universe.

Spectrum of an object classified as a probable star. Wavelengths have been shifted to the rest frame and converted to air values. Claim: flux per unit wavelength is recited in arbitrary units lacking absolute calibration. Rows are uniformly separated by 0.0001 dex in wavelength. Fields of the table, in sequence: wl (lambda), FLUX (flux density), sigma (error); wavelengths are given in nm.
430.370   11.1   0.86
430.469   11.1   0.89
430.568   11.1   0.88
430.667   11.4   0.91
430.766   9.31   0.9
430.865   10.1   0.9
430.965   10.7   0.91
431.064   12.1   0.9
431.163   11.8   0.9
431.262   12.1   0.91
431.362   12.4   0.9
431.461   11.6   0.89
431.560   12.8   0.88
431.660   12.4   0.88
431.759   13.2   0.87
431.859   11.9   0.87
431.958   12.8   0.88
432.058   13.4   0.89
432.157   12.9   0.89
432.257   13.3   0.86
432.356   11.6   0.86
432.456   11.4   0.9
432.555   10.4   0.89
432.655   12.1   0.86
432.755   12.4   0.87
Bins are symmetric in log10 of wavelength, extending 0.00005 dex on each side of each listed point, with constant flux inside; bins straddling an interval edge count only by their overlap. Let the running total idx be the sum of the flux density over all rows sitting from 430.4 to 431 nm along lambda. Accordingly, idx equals 63.7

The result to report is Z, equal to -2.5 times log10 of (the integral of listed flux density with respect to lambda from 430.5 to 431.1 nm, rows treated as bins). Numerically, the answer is -2.0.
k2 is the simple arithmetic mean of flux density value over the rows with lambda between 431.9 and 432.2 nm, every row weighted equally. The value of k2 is 13.0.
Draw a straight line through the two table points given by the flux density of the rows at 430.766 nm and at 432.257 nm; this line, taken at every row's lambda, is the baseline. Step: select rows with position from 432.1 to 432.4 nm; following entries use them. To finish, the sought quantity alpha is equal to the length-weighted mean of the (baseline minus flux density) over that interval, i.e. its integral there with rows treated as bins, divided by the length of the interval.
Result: 0.64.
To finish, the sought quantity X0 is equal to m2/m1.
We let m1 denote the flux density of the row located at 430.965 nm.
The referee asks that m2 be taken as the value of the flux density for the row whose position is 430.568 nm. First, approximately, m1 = 10.7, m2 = 11.1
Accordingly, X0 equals 1.04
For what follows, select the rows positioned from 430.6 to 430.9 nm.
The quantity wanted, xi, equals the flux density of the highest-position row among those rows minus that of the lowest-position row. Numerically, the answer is -1.3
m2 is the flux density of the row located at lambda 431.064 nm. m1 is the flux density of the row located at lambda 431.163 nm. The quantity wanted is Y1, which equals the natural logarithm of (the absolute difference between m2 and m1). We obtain -1.20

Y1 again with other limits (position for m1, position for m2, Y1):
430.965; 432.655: 0.34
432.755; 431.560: -0.92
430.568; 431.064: 0.00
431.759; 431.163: 0.34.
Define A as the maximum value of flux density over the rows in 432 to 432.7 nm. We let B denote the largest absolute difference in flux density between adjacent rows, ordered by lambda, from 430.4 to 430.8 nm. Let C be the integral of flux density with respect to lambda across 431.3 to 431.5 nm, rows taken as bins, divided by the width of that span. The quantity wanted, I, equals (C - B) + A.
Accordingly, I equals 23.3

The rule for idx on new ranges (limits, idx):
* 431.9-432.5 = 75.4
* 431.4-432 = 74.7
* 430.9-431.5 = 70.7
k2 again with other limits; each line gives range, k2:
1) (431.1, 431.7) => 12.2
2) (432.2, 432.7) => 11.8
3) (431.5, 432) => 12.6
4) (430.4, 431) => 10.6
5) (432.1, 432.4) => 12.6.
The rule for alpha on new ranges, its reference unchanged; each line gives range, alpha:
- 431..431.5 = -1.37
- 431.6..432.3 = -0.36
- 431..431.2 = -1.67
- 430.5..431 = -1.27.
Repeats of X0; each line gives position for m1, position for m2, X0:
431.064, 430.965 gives 0.88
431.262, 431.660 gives 1.02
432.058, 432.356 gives 0.87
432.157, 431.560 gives 0.99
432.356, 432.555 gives 0.90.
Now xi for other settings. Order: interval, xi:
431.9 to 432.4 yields -1.2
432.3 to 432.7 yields 0.5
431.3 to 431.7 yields 0.0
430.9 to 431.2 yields 1.1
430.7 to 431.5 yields 2.3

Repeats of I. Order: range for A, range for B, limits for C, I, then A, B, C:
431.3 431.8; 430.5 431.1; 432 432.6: 23.3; 13.2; 2.1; 12.2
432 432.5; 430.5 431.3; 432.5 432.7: 22.6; 13.4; 2.1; 11.2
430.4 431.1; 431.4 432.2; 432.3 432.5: 22.4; 12.1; 1.3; 11.6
